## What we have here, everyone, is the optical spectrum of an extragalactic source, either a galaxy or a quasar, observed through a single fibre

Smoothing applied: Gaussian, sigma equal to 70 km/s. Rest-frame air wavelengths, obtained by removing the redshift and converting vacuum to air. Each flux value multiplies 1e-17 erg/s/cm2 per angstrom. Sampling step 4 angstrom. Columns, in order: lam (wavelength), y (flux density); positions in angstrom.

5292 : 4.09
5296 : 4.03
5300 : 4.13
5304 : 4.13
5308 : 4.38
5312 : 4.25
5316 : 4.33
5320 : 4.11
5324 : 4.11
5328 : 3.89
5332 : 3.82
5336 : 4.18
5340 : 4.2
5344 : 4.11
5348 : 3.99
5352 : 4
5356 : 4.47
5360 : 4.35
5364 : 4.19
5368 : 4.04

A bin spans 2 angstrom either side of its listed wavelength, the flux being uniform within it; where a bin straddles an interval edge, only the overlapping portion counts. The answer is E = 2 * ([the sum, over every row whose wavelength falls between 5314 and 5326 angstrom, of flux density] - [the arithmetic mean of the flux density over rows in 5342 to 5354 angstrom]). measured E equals 17.0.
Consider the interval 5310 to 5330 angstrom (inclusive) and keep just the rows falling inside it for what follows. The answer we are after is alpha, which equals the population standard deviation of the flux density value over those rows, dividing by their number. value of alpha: 0.150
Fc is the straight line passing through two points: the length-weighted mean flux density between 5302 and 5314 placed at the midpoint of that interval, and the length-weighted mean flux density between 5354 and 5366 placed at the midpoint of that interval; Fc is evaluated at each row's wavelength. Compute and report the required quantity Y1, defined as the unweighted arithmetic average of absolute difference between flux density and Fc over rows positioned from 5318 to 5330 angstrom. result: 0.242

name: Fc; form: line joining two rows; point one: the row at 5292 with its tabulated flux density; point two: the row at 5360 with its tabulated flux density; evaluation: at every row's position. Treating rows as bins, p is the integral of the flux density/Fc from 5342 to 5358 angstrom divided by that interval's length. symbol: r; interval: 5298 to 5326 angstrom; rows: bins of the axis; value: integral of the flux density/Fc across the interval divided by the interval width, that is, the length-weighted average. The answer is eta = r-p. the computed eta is 0.05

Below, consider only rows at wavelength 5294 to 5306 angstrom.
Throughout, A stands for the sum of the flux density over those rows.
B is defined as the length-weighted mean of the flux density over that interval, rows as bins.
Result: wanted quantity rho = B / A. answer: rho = 0.33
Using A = 12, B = 4.10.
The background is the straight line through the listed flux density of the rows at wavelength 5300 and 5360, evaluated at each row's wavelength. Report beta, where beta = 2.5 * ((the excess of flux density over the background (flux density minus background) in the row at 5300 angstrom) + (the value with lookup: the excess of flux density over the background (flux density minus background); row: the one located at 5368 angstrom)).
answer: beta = -0.8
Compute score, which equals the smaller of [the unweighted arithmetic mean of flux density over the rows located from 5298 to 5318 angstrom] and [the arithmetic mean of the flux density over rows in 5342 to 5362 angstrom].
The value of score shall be 4.18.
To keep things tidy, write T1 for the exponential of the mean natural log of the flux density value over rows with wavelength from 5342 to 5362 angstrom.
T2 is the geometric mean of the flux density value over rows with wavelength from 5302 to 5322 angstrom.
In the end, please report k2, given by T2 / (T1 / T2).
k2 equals 4.30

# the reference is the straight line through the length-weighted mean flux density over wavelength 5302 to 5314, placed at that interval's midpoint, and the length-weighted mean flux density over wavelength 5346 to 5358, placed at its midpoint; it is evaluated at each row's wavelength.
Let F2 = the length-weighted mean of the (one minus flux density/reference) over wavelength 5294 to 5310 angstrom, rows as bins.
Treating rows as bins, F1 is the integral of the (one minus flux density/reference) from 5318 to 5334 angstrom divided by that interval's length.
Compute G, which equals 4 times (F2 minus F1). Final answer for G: -0.13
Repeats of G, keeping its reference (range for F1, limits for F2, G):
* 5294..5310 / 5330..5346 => 0.01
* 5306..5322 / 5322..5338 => 0.22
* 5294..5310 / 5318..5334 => 0.13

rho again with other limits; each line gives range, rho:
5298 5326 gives 0.14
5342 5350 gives 0.50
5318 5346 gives 0.14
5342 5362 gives 0.20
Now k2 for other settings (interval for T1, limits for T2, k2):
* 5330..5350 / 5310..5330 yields 4.21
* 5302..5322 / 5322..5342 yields 3.84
